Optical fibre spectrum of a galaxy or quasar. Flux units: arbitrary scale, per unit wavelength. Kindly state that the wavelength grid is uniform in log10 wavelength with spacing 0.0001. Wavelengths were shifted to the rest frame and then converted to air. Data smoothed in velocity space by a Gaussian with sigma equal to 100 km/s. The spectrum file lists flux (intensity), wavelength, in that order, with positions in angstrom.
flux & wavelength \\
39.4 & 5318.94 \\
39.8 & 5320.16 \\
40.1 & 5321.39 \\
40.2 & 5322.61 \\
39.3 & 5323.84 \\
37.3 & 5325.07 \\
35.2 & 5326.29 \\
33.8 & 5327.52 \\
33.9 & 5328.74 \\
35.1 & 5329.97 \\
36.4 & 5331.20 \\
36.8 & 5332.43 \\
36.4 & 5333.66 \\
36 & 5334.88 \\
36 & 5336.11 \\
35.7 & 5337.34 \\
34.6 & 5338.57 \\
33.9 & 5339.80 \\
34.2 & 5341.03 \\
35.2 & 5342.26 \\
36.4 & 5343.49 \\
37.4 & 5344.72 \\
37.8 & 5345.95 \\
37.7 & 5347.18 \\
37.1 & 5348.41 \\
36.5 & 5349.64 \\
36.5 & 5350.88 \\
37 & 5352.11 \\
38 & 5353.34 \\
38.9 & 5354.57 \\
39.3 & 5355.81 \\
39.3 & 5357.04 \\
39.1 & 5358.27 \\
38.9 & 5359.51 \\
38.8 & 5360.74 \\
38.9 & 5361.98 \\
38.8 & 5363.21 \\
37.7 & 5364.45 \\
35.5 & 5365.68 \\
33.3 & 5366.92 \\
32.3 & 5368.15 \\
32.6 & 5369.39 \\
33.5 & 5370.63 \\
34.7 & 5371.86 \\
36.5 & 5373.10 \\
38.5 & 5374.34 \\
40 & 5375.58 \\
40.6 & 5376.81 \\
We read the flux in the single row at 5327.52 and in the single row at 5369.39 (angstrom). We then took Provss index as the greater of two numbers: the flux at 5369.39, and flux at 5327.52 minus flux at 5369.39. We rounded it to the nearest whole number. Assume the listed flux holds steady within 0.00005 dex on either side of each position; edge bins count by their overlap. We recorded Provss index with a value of 33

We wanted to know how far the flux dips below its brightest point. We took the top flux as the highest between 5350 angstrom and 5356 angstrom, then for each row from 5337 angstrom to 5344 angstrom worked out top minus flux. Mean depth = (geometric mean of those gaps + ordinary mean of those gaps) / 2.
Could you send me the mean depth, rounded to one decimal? 4.3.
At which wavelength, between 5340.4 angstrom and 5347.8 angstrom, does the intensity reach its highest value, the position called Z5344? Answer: 5345.95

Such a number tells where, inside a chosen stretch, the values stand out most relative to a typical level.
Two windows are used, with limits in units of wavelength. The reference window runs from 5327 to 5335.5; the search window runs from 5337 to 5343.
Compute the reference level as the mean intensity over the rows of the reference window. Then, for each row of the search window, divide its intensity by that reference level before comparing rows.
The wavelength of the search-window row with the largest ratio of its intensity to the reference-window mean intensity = 5337.34 angstrom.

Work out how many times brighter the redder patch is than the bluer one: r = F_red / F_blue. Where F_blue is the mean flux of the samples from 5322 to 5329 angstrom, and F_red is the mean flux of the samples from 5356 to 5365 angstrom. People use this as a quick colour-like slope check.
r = 1.06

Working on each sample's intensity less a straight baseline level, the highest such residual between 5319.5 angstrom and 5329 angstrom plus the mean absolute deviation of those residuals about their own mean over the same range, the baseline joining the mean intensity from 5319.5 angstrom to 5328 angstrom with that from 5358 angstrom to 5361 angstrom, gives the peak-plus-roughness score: 5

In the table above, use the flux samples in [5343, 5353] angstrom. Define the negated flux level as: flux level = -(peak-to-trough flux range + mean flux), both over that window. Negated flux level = -38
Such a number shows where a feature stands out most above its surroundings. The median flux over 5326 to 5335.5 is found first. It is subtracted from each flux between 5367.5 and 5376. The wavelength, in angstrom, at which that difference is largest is 5375.58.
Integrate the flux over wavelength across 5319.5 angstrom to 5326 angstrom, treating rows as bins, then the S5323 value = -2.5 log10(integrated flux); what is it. -6.0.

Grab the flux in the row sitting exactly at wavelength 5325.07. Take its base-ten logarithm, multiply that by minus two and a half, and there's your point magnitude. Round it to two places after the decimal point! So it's -3.93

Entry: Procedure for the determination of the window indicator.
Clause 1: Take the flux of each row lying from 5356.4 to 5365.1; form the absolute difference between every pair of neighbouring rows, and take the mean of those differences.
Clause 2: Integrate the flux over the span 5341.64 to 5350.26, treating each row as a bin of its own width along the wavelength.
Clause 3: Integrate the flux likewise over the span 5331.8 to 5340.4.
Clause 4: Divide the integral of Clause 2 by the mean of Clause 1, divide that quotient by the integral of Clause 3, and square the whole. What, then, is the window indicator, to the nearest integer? 12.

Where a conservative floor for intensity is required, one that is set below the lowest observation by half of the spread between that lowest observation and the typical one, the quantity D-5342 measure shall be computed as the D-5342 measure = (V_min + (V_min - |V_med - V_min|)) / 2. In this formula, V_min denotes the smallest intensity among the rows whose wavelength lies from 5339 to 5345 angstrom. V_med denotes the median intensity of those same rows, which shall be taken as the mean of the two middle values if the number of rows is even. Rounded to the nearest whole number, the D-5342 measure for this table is 33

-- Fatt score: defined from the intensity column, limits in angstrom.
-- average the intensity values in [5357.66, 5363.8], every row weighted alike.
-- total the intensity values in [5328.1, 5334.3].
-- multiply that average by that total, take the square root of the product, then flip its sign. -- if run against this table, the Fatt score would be -83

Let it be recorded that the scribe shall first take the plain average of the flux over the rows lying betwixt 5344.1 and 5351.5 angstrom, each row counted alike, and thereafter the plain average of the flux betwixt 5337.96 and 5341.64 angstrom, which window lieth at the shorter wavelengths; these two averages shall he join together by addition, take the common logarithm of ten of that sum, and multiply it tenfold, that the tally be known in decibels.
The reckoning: 18.5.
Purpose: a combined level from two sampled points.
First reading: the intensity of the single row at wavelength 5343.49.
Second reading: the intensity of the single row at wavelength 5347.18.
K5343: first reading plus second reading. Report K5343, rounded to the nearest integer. 74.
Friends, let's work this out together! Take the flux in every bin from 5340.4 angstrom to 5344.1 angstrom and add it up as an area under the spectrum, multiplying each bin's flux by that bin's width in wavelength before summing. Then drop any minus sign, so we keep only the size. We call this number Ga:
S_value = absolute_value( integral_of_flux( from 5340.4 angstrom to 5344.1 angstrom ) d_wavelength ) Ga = 130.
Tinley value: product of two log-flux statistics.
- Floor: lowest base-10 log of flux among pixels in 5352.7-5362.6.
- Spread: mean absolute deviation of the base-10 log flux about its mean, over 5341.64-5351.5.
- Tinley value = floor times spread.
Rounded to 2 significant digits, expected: 0.013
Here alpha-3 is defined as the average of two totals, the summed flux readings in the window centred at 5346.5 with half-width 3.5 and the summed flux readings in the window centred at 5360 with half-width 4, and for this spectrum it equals 228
